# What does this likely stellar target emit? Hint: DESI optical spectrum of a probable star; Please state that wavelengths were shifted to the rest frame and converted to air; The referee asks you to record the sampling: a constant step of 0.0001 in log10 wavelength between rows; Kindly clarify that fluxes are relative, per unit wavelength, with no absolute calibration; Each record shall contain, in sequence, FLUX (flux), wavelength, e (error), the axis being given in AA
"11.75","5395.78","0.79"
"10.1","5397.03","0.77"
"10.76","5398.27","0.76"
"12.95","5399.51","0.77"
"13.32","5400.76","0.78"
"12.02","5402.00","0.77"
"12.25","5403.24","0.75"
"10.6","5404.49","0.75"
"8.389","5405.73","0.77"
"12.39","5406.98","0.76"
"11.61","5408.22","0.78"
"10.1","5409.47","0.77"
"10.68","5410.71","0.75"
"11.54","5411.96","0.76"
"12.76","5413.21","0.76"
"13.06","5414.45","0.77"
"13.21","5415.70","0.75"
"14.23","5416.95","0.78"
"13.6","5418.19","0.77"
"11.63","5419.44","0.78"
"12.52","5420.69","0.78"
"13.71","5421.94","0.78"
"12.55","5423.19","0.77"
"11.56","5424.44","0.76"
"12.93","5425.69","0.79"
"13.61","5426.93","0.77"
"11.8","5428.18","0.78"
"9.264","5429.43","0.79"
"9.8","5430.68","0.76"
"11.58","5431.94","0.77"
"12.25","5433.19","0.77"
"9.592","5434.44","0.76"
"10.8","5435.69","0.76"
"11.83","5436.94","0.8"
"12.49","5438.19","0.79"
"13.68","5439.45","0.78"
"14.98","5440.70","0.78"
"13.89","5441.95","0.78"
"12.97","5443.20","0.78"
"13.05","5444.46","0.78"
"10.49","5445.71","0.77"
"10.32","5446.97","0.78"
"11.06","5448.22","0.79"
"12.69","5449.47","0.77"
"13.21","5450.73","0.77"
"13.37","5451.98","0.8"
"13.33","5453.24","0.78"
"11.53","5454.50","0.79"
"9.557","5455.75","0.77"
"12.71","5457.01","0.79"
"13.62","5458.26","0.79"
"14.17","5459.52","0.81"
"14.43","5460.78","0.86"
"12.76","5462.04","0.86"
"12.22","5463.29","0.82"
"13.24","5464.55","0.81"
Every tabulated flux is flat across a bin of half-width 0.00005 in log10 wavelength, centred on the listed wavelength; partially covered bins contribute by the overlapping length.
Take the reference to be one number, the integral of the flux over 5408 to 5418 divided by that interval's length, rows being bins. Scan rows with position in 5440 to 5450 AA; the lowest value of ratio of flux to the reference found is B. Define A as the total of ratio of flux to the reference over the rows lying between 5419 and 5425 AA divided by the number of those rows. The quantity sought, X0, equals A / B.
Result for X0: 1.20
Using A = 1.01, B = 0.84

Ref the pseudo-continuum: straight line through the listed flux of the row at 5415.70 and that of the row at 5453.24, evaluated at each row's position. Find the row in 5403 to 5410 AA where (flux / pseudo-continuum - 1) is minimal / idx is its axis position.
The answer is 5405.73 AA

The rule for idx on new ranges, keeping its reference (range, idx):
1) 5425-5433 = 5429.43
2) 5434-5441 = 5434.44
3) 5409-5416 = 5409.47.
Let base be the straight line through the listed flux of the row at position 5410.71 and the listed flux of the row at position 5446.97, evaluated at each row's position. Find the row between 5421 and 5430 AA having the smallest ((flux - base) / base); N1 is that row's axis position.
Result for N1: 5429.43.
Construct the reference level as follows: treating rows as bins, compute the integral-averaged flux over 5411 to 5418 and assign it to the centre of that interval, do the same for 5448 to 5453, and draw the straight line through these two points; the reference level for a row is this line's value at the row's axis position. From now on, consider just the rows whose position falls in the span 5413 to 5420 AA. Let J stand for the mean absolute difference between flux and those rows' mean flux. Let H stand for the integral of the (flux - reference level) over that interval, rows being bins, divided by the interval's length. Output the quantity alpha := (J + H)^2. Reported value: 0.7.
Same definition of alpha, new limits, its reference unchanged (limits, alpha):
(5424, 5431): 0.0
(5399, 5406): 0.0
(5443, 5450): 0.0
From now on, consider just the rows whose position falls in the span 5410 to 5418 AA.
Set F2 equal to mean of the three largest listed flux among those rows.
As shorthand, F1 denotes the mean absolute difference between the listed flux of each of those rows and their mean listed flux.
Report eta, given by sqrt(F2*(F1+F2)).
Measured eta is 14.0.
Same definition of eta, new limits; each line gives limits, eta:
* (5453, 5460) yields 14.3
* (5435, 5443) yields 14.8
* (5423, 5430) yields 13.6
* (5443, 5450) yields 13.5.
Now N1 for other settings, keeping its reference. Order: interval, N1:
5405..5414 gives 5405.73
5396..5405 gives 5397.03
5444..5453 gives 5446.97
